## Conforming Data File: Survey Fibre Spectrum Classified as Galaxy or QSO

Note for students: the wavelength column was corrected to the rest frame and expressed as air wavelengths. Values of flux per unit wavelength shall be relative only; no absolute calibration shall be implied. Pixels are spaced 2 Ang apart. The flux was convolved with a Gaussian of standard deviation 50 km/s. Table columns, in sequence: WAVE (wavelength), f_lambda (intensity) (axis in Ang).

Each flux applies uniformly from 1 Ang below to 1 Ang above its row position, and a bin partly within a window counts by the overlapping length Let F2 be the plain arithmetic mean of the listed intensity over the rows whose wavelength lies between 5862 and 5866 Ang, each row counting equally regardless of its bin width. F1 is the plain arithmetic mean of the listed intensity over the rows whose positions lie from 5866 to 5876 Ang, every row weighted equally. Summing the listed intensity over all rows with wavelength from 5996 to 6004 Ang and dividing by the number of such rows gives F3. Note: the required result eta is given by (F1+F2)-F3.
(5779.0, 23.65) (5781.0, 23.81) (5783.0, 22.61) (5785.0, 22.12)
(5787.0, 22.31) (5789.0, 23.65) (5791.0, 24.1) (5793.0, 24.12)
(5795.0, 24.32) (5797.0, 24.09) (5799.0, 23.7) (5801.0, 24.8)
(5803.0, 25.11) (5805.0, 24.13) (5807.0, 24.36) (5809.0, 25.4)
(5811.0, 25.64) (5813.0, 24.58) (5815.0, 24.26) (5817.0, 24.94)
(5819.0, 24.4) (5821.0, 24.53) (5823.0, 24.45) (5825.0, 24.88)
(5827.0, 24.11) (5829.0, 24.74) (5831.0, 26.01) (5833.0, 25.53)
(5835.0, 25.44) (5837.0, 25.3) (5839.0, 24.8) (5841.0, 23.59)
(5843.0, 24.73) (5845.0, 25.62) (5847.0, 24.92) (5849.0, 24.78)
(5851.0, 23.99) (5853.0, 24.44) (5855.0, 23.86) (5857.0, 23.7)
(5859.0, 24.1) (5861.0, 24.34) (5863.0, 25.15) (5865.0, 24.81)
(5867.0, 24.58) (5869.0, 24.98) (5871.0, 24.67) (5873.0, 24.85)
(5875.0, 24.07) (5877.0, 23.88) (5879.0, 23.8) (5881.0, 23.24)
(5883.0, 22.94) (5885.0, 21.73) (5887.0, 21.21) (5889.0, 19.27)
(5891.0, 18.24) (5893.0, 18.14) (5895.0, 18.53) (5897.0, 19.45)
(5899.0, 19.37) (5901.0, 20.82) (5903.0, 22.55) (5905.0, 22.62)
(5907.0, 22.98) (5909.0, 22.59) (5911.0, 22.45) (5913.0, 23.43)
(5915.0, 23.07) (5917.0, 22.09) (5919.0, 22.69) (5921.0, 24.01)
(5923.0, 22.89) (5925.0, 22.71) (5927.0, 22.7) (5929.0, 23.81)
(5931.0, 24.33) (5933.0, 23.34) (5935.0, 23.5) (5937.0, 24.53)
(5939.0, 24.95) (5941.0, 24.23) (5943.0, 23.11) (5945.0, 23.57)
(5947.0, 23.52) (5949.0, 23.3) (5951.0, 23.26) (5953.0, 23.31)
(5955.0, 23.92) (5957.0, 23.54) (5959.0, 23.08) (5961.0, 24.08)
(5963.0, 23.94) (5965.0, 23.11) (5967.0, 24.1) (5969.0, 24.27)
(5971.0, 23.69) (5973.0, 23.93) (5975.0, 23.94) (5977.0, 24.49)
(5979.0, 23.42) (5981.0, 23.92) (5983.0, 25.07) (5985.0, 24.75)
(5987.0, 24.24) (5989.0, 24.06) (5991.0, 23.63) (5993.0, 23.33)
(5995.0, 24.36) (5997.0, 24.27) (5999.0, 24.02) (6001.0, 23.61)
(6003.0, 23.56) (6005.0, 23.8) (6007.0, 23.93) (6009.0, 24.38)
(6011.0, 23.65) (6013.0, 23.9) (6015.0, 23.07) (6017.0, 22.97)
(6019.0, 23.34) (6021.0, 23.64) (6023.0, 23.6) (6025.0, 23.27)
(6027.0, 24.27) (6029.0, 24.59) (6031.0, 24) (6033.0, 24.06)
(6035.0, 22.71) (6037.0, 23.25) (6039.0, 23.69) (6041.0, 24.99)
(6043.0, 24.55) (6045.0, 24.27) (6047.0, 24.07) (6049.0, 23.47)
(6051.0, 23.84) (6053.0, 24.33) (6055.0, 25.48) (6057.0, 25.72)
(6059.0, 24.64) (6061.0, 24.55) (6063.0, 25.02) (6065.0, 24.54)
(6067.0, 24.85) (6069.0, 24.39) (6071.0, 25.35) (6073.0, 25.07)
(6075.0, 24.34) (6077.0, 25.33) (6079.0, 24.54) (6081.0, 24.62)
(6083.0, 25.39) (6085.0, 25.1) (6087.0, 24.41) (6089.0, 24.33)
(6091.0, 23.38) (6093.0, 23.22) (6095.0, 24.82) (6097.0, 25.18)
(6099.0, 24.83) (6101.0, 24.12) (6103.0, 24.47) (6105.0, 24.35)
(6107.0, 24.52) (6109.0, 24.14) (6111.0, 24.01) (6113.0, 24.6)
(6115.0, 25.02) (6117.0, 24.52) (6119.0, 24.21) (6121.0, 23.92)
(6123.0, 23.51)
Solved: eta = 26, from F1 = 24.6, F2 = 25.0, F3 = 23.9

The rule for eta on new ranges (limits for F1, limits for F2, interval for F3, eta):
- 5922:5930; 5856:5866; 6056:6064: 22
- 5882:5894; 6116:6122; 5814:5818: 20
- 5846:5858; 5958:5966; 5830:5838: 22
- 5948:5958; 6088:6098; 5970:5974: 24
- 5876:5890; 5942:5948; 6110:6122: 21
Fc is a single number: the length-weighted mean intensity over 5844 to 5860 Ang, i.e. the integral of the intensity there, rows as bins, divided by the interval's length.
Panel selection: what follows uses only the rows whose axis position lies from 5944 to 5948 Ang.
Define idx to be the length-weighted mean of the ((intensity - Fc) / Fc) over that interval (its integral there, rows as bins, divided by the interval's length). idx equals -0.04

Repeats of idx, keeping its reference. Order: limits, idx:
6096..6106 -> 0.01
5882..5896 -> -0.18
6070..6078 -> 0.02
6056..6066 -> 0.02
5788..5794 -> -0.02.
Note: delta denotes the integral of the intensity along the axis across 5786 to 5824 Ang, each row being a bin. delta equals 926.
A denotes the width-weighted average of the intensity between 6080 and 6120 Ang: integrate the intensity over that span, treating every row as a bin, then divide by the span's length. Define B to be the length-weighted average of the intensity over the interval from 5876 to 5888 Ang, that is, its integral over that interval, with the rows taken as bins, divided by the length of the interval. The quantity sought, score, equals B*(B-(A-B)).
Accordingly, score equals 482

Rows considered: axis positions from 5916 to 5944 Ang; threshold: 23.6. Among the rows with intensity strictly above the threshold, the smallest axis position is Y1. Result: 5921.0 Ang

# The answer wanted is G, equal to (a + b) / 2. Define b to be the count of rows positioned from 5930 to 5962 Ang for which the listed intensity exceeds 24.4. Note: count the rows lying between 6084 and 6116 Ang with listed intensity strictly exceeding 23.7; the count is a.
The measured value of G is 8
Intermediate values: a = 14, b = 2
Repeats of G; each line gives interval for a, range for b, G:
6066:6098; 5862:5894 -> 10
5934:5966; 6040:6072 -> 8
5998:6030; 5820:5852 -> 10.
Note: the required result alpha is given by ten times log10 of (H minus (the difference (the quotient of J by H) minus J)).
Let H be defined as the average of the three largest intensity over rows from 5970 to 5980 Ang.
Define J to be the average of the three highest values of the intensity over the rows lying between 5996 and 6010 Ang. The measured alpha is 16.8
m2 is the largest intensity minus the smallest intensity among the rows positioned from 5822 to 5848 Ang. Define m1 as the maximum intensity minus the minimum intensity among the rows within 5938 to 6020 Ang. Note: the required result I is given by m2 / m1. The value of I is 1.2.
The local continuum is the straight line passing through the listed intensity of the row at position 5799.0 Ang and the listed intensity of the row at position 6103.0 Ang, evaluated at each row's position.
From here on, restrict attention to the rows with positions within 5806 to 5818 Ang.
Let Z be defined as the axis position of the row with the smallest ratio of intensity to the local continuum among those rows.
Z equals 5815.0 Ang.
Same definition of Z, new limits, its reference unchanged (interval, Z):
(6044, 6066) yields 6049.0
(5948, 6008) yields 5959.0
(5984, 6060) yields 6035.0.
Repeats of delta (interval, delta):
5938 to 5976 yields 902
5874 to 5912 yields 816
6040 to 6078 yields 938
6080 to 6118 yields 930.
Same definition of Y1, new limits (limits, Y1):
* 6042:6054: 6043.0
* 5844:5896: 5845.0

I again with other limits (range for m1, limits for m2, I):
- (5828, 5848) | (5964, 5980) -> 0.6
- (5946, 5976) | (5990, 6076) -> 2.5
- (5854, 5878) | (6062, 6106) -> 1.5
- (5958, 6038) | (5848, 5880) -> 0.6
